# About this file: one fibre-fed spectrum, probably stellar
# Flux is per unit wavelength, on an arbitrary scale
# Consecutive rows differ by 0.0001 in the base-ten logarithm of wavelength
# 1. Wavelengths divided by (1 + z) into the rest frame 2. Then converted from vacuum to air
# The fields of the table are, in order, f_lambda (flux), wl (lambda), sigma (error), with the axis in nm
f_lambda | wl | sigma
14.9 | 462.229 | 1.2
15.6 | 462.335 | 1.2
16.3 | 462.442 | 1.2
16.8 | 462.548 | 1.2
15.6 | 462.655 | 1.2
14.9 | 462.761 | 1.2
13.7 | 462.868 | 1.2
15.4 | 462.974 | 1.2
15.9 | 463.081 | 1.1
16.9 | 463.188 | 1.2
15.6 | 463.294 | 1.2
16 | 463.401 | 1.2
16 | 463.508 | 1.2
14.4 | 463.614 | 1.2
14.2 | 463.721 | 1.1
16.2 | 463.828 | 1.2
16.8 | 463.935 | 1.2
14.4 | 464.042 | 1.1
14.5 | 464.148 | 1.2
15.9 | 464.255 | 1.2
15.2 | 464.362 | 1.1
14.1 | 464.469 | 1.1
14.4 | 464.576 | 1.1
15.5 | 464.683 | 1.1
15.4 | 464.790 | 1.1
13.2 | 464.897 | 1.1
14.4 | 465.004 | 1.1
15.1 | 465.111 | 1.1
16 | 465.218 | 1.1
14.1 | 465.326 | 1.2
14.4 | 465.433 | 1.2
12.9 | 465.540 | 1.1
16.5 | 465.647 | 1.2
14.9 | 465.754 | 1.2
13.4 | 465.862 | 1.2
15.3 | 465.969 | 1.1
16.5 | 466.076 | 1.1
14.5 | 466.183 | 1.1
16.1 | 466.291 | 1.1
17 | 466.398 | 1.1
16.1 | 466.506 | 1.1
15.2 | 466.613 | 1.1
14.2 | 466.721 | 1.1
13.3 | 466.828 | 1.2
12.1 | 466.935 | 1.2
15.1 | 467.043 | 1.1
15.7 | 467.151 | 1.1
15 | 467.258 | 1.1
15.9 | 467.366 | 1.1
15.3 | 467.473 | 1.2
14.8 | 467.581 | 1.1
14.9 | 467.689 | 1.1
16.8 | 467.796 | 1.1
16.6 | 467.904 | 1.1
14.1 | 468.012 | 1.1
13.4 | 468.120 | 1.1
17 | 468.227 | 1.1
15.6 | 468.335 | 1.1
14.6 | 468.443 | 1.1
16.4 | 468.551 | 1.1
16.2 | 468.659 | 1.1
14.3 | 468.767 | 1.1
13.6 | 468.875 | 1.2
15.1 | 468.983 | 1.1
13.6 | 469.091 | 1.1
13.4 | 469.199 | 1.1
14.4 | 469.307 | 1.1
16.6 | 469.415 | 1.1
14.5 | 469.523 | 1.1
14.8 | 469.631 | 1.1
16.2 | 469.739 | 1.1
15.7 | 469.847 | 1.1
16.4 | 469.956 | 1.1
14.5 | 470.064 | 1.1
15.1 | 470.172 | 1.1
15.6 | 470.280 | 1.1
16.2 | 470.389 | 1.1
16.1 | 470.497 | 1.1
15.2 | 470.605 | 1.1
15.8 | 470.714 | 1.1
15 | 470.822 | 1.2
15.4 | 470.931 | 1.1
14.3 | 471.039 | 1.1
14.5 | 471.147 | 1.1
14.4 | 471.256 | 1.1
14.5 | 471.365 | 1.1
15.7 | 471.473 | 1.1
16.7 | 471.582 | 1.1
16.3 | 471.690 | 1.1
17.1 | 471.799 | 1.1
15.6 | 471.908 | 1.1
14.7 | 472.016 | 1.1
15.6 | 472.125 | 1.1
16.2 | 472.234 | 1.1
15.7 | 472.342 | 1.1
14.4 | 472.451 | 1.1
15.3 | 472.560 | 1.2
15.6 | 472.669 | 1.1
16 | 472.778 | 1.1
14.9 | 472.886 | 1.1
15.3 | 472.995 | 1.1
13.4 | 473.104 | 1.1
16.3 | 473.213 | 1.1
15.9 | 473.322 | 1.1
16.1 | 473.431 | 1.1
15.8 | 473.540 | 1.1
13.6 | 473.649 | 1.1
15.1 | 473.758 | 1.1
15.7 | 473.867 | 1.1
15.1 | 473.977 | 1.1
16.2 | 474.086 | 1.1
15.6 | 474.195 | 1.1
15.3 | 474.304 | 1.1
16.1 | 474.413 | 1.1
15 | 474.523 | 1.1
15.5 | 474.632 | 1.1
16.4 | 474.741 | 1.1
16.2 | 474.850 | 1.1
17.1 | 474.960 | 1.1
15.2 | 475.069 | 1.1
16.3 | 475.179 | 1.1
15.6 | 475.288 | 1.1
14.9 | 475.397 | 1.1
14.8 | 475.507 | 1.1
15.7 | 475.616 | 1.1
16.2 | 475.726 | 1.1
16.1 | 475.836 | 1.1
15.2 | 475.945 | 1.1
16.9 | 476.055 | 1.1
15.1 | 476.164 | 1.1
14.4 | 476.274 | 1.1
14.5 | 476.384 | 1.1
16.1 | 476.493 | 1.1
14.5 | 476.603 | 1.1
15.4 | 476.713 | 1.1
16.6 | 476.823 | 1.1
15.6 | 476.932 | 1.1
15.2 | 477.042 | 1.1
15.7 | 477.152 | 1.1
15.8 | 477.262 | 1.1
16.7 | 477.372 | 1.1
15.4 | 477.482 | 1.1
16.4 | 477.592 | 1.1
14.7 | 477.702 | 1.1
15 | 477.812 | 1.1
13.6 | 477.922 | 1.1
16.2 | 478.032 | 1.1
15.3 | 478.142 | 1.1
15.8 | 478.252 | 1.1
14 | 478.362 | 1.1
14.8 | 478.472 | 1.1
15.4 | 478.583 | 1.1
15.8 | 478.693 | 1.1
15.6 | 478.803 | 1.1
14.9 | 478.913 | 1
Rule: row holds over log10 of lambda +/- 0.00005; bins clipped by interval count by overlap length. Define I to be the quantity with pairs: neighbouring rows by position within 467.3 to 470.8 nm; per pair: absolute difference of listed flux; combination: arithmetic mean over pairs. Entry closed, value 1.09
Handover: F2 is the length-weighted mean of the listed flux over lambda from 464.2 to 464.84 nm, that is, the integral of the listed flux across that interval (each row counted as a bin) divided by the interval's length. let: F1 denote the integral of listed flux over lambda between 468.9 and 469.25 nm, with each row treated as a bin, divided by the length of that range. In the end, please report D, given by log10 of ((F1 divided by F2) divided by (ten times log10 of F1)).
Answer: -1.09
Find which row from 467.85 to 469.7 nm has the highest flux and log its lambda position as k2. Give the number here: 468.227 nm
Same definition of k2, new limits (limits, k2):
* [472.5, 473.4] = 473.213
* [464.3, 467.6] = 466.398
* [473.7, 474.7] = 474.086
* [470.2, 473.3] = 471.799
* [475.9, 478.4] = 476.055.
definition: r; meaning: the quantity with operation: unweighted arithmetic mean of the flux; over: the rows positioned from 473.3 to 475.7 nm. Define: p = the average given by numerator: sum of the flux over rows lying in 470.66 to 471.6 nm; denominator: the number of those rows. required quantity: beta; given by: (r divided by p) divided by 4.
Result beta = 0.258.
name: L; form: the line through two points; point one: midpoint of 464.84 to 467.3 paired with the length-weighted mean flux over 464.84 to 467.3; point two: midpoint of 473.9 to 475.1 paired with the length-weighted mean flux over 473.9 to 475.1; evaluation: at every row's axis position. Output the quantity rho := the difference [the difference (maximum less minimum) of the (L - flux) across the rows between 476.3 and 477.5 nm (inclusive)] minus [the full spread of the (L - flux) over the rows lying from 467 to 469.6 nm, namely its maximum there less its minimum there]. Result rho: -1.6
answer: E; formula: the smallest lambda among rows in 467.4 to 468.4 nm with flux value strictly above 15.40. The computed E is 467.796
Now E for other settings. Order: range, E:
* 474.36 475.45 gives 474.413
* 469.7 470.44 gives 469.739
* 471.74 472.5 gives 471.799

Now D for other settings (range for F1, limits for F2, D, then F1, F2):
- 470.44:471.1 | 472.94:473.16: -1.05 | 15.3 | 14.3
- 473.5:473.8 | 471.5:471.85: -1.12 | 14.8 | 16.6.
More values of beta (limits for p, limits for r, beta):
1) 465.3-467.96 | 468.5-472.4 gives 0.254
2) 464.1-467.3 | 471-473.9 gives 0.258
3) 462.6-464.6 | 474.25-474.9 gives 0.258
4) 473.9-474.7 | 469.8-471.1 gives 0.248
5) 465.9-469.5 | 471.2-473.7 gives 0.255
